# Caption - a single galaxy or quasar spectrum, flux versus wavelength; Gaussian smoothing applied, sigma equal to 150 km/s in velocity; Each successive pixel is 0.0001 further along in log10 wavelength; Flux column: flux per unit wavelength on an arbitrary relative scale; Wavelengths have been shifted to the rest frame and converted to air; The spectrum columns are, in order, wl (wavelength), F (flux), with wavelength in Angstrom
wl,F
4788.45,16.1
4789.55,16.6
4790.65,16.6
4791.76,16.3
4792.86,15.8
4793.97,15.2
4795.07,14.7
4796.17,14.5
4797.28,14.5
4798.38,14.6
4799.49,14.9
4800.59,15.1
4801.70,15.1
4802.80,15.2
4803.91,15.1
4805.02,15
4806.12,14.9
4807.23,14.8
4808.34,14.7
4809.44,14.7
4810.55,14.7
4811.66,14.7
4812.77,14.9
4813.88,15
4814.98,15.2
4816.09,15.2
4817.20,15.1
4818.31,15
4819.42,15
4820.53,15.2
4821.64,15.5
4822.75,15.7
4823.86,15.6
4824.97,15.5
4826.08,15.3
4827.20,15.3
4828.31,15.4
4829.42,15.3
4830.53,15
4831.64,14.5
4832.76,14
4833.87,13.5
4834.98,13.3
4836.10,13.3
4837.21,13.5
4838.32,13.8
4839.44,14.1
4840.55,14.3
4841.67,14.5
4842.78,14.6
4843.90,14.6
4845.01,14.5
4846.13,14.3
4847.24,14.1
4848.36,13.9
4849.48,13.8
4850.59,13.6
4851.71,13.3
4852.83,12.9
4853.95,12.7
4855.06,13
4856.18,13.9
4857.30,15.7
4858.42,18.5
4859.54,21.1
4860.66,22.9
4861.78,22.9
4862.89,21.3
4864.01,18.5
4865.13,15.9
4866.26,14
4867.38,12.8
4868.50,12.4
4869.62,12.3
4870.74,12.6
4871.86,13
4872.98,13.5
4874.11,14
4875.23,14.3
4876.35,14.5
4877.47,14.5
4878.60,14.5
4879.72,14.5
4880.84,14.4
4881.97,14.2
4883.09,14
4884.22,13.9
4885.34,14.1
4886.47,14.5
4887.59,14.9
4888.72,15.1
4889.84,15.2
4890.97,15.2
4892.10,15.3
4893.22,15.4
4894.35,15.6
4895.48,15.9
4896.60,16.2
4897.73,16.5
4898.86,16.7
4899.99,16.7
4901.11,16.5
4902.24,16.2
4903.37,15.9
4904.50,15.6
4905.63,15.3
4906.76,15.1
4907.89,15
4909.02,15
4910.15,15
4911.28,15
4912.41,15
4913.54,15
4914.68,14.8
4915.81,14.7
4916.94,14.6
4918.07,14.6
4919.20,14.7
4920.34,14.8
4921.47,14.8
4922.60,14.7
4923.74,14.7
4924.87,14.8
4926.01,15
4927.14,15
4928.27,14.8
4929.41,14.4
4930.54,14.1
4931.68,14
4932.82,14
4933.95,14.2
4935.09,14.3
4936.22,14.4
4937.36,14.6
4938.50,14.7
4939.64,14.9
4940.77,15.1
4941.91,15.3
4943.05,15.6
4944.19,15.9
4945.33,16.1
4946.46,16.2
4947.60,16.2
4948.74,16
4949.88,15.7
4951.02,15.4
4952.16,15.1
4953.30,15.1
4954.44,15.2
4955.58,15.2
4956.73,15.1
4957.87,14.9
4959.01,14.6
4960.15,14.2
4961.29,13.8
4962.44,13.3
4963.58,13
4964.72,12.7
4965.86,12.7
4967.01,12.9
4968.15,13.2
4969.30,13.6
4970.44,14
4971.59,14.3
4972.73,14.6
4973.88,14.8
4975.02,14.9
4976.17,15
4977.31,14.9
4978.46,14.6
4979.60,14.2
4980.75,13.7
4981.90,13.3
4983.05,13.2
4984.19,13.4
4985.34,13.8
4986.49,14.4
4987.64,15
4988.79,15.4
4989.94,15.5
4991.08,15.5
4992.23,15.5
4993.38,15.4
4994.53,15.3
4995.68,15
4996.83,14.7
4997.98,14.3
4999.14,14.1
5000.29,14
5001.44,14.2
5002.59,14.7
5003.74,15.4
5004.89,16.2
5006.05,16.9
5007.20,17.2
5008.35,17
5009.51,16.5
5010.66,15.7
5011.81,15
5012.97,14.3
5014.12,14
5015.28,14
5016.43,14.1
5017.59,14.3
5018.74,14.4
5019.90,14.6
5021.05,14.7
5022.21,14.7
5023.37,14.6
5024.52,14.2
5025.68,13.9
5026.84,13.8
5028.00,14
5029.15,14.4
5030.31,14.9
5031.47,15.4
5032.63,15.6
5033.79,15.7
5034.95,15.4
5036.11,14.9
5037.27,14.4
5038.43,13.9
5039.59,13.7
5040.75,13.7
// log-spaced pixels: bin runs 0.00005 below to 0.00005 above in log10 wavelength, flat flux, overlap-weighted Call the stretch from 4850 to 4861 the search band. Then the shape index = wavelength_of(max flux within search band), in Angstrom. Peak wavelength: 4860.66 Angstrom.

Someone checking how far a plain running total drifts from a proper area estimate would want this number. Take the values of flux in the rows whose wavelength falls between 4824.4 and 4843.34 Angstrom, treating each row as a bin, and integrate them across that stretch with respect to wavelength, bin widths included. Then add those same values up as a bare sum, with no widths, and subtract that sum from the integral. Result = 28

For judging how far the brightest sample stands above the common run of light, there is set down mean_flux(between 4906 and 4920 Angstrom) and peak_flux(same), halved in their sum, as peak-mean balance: 15.0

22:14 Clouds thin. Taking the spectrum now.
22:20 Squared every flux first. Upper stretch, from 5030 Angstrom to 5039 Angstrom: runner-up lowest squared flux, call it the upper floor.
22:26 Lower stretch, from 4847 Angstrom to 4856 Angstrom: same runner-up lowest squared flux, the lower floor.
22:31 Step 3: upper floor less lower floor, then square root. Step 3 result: 6.40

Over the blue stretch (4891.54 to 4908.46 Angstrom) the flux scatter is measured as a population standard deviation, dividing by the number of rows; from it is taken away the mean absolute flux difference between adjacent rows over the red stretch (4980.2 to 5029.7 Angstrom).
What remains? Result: 0.26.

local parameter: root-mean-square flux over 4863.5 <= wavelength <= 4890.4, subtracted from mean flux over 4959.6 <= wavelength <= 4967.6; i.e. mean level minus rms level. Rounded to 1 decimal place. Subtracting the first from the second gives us -1.1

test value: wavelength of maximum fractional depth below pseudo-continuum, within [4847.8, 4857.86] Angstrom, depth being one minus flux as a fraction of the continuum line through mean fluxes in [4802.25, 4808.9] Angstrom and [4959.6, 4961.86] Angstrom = 4853.95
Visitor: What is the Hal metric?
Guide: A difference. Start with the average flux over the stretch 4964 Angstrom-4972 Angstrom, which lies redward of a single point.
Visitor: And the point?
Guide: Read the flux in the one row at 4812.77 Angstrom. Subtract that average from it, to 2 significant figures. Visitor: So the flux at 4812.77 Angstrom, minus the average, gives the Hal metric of 1.6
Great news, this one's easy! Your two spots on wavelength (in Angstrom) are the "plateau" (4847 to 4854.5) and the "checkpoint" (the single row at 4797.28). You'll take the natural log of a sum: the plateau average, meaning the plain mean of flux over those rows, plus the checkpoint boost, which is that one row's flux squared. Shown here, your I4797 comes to 5.41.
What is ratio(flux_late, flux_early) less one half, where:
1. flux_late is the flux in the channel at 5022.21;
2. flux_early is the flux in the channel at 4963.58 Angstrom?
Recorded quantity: 0.63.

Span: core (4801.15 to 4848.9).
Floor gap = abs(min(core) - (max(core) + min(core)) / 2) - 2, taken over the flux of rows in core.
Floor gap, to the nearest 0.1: -0.8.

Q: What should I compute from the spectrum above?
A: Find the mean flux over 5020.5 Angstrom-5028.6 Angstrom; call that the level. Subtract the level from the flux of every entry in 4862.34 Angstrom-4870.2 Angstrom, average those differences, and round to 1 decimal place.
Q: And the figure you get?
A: 1.0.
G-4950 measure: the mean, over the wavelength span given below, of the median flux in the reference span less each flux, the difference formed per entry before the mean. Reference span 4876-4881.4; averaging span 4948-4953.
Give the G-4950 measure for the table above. -1.0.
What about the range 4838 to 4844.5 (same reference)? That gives 0.2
